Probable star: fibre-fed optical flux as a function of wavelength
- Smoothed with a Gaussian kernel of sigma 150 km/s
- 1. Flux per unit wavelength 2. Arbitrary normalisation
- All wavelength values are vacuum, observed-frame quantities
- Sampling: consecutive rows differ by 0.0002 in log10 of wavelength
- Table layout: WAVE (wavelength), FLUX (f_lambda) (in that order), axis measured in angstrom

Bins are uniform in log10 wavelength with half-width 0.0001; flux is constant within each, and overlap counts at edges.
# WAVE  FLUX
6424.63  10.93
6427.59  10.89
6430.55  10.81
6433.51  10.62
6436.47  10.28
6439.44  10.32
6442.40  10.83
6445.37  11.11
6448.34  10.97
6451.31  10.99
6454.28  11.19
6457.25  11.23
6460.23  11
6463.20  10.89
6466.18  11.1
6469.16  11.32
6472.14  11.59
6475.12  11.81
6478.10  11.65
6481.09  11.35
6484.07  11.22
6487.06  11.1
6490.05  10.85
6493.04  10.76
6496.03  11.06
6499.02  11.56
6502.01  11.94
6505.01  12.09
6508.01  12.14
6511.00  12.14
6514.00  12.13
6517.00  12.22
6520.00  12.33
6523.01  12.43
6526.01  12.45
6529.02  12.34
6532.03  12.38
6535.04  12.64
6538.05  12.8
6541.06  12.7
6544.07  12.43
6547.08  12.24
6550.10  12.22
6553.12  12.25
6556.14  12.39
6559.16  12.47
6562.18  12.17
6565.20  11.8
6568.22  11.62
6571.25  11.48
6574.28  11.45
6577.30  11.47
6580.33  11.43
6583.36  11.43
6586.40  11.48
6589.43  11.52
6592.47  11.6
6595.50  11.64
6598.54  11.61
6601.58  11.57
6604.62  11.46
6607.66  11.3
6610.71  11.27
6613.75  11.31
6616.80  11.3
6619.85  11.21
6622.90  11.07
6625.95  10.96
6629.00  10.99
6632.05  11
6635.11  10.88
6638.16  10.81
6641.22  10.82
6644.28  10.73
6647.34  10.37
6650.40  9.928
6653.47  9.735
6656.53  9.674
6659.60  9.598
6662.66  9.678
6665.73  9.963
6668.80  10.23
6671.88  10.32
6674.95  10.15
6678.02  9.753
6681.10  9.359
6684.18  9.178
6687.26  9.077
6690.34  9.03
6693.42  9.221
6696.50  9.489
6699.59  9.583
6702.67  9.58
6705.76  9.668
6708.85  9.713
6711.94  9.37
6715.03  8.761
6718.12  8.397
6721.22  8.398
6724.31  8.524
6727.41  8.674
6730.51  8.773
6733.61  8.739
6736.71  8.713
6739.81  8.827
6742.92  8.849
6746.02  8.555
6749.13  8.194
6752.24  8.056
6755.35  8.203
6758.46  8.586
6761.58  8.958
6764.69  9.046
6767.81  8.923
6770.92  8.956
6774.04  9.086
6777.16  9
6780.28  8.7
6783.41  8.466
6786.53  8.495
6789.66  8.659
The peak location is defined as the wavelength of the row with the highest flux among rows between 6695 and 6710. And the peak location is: 6708.85 angstrom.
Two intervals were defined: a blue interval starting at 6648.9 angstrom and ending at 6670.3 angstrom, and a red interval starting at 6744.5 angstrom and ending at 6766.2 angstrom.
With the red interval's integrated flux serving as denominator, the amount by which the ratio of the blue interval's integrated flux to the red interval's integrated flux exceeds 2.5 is -1.36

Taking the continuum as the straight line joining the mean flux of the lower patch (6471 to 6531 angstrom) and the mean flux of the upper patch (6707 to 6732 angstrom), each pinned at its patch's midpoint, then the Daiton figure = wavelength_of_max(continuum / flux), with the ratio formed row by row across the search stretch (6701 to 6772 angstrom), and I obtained 6718.12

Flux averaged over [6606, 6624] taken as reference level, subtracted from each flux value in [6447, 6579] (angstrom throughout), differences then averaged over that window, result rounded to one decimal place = 0.5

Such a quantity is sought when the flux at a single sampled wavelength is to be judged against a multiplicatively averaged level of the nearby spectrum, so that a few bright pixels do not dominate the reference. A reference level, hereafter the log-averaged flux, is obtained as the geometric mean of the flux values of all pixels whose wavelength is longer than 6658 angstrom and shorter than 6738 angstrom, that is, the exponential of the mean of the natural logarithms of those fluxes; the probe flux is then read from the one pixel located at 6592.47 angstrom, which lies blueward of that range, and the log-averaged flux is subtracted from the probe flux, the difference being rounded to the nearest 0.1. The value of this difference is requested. 2.3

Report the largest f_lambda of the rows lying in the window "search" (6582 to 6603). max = 11.64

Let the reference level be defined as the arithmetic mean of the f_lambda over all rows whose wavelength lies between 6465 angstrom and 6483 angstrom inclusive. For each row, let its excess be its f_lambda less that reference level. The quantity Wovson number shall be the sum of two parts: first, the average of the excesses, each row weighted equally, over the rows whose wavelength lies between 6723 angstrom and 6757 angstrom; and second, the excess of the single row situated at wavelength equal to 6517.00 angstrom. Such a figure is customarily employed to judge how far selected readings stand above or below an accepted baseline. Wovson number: -2.2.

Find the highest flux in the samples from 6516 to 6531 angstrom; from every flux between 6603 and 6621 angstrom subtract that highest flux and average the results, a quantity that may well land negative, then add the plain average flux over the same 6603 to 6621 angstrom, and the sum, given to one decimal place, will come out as 10.2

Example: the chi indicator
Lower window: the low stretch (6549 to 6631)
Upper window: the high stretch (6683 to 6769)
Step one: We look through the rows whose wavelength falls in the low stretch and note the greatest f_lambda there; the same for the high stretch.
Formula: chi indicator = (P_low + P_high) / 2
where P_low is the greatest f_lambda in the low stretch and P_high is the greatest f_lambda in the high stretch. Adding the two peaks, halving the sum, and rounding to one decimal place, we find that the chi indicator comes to 11.1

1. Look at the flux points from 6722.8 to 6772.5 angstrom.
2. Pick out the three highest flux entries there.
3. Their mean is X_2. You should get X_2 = 9.0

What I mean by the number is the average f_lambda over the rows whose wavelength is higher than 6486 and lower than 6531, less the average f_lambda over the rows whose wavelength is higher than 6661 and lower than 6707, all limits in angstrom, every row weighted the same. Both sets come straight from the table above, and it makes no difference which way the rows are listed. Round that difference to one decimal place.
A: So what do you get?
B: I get 2.2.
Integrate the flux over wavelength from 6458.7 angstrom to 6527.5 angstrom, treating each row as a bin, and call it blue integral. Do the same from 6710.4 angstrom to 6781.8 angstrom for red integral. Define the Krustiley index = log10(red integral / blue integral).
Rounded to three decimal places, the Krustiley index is -0.109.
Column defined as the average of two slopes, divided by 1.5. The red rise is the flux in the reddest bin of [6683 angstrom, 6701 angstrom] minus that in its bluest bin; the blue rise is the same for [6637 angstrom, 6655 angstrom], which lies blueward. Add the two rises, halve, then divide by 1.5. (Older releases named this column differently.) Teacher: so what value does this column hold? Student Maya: -0.22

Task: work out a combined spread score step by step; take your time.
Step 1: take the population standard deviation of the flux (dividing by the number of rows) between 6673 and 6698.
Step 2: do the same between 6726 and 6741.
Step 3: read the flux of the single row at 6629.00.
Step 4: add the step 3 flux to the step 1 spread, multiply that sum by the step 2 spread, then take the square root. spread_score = 0.77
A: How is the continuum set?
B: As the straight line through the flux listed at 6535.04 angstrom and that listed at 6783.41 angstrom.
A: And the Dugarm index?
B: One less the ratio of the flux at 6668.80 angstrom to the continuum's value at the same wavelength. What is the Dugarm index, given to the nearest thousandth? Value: 0.016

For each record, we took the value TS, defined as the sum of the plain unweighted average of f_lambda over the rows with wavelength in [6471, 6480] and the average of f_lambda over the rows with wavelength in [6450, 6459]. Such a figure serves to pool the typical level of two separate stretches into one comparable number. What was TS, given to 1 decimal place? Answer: 22.8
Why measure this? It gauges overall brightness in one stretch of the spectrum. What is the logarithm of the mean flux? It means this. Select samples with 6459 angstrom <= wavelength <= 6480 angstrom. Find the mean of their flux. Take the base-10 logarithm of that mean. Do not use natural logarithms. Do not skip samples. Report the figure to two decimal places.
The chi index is 1.05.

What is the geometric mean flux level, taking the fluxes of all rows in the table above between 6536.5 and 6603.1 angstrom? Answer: 11.9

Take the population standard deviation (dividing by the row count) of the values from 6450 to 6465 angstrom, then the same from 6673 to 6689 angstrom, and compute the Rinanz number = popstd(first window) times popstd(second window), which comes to 0.051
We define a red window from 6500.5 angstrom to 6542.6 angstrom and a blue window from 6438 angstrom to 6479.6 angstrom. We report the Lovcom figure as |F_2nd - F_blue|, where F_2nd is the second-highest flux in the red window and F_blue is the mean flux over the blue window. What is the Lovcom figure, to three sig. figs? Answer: 1.56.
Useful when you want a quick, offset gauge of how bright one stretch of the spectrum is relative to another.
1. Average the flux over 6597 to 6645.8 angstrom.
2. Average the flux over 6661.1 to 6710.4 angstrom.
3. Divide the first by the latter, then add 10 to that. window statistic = 11.2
